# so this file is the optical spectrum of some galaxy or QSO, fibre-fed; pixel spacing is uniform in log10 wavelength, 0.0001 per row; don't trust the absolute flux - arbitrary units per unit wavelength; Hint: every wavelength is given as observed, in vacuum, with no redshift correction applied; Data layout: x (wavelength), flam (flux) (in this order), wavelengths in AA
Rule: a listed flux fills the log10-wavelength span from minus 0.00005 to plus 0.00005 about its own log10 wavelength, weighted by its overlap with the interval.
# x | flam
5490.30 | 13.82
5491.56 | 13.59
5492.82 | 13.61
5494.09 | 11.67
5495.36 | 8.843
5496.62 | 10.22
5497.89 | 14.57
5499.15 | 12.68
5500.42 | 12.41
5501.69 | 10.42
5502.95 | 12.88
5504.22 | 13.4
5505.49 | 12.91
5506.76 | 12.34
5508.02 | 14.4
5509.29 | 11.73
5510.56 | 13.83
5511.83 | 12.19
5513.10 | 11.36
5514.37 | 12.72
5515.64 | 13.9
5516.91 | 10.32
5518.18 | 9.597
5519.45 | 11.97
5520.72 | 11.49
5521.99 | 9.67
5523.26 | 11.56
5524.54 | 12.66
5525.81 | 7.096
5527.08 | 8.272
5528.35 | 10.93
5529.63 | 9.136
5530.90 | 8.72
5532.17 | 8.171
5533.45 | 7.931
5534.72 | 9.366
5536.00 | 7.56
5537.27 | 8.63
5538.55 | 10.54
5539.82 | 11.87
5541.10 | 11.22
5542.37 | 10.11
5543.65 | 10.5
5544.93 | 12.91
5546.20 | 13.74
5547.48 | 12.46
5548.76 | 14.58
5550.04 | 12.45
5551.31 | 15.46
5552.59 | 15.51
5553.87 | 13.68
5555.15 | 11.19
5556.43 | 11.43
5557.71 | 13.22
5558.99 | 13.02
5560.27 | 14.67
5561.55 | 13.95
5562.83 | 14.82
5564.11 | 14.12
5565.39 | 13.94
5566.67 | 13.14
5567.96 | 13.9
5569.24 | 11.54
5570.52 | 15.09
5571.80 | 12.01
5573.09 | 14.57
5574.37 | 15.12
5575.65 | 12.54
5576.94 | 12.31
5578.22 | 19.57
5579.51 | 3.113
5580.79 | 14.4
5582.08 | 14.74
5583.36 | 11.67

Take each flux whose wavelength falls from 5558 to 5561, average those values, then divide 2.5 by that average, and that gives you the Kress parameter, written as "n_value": 0.181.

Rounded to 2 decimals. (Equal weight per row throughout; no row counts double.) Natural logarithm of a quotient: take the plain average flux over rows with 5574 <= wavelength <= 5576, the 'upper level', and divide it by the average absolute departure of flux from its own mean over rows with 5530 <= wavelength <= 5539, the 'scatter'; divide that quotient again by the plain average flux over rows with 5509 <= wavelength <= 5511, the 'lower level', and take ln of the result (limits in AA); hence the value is 0.41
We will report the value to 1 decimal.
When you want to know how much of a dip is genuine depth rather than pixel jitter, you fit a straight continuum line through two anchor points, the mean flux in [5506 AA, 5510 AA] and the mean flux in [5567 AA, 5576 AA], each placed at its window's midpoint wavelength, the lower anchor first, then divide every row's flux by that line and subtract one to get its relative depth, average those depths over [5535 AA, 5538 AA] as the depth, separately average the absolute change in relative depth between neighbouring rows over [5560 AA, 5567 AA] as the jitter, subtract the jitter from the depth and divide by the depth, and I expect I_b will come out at 1.1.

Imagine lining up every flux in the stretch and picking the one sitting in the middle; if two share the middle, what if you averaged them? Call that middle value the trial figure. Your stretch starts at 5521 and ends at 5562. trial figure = 11.3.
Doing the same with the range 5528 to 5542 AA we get 9.1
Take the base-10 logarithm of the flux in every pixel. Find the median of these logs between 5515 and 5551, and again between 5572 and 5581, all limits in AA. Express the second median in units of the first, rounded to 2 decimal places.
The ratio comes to 1.13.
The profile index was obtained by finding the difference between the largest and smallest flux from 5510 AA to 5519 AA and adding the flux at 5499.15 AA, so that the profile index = 17.0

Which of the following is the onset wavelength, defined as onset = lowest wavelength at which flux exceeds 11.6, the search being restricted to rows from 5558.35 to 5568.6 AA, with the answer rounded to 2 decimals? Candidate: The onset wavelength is 5558.99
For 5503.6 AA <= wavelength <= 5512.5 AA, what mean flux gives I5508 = 13.0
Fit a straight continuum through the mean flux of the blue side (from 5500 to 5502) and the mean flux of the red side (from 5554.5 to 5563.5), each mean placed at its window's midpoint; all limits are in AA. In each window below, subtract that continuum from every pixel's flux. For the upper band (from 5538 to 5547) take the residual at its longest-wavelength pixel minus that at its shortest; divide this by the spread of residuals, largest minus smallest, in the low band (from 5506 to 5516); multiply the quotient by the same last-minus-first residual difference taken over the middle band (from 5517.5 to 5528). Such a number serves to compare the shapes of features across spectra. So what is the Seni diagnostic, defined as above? -1.5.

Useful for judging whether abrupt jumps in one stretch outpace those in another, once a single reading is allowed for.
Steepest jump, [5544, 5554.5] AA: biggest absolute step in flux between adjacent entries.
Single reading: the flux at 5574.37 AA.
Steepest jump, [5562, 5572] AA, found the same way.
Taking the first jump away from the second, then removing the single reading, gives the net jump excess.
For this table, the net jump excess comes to -14.6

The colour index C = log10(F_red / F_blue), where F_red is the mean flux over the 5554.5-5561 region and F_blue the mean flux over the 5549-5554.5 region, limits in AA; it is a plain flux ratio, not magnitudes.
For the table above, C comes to -0.05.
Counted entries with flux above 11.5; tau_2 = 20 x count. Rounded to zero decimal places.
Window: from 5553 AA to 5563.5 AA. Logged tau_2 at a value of 120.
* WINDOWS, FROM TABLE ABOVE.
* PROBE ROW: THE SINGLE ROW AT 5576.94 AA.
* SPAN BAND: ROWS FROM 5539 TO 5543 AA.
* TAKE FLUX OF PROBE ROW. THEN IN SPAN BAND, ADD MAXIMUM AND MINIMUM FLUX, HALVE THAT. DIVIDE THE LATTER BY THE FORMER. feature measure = 0.89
